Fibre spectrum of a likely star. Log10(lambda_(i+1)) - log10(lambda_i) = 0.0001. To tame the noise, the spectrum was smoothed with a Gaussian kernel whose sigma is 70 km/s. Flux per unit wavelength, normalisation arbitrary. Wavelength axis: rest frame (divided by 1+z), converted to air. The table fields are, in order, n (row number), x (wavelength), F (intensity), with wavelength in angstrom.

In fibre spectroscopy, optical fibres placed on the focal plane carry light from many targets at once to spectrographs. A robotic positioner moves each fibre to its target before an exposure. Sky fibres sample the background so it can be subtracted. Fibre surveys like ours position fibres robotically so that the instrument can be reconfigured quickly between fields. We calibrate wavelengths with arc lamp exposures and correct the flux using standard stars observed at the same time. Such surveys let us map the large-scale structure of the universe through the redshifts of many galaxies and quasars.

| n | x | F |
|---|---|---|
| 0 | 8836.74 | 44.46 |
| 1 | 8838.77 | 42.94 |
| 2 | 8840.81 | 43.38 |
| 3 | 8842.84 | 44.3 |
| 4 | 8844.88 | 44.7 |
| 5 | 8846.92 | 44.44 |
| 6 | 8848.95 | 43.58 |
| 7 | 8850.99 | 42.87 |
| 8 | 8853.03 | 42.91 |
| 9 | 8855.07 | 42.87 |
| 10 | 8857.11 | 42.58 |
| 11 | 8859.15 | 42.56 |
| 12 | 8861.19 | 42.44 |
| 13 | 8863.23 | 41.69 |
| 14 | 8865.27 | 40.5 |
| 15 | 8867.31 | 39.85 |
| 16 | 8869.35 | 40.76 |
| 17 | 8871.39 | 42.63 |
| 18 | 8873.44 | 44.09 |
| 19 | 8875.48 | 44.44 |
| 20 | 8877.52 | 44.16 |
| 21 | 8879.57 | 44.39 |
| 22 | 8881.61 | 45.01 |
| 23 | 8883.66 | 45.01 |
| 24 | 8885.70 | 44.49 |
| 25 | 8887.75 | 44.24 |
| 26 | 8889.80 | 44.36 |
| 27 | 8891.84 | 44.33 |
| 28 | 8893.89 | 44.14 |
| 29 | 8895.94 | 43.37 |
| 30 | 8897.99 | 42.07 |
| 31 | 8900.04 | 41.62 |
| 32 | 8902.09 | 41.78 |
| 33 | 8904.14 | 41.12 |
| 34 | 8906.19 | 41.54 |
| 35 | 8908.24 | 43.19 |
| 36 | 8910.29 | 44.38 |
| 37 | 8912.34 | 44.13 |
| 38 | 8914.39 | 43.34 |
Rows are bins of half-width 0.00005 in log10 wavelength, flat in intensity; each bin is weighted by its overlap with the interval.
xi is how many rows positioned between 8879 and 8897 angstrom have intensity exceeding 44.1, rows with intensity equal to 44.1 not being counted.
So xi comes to 8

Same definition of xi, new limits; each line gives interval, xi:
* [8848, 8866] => 0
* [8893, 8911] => 2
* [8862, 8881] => 3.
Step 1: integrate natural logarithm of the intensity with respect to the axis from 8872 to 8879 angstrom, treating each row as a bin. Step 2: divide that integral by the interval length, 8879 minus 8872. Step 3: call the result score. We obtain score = 3.78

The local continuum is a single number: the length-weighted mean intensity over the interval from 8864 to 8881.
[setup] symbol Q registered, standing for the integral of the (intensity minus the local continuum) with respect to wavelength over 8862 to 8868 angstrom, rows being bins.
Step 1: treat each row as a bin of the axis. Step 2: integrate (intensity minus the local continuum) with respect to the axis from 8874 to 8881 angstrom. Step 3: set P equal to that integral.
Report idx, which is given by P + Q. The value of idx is 1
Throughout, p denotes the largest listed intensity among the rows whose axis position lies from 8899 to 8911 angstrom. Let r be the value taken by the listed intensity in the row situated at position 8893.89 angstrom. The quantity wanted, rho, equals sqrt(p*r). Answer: 44.3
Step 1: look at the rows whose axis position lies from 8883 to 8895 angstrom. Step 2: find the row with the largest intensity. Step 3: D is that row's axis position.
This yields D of 8883.66 angstrom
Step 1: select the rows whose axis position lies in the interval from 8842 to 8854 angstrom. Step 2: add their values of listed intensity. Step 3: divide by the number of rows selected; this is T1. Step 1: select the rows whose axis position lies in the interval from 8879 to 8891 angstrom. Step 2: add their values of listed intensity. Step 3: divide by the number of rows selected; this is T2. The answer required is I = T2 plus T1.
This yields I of 88.4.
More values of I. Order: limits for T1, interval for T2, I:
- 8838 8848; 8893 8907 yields 86.2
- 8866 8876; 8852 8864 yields 84.9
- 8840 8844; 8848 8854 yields 87.0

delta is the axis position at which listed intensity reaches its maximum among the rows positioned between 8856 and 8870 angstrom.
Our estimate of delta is 8857.11 angstrom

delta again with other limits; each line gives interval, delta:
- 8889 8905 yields 8889.80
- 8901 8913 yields 8910.29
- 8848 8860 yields 8848.95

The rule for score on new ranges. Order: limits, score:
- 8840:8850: 3.79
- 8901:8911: 3.75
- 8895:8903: 3.74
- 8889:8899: 3.78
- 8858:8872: 3.73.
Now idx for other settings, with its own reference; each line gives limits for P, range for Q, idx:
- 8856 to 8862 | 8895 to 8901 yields -3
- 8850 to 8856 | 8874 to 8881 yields 13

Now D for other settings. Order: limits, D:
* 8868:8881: 8875.48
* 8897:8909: 8908.24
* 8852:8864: 8853.03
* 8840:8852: 8844.88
